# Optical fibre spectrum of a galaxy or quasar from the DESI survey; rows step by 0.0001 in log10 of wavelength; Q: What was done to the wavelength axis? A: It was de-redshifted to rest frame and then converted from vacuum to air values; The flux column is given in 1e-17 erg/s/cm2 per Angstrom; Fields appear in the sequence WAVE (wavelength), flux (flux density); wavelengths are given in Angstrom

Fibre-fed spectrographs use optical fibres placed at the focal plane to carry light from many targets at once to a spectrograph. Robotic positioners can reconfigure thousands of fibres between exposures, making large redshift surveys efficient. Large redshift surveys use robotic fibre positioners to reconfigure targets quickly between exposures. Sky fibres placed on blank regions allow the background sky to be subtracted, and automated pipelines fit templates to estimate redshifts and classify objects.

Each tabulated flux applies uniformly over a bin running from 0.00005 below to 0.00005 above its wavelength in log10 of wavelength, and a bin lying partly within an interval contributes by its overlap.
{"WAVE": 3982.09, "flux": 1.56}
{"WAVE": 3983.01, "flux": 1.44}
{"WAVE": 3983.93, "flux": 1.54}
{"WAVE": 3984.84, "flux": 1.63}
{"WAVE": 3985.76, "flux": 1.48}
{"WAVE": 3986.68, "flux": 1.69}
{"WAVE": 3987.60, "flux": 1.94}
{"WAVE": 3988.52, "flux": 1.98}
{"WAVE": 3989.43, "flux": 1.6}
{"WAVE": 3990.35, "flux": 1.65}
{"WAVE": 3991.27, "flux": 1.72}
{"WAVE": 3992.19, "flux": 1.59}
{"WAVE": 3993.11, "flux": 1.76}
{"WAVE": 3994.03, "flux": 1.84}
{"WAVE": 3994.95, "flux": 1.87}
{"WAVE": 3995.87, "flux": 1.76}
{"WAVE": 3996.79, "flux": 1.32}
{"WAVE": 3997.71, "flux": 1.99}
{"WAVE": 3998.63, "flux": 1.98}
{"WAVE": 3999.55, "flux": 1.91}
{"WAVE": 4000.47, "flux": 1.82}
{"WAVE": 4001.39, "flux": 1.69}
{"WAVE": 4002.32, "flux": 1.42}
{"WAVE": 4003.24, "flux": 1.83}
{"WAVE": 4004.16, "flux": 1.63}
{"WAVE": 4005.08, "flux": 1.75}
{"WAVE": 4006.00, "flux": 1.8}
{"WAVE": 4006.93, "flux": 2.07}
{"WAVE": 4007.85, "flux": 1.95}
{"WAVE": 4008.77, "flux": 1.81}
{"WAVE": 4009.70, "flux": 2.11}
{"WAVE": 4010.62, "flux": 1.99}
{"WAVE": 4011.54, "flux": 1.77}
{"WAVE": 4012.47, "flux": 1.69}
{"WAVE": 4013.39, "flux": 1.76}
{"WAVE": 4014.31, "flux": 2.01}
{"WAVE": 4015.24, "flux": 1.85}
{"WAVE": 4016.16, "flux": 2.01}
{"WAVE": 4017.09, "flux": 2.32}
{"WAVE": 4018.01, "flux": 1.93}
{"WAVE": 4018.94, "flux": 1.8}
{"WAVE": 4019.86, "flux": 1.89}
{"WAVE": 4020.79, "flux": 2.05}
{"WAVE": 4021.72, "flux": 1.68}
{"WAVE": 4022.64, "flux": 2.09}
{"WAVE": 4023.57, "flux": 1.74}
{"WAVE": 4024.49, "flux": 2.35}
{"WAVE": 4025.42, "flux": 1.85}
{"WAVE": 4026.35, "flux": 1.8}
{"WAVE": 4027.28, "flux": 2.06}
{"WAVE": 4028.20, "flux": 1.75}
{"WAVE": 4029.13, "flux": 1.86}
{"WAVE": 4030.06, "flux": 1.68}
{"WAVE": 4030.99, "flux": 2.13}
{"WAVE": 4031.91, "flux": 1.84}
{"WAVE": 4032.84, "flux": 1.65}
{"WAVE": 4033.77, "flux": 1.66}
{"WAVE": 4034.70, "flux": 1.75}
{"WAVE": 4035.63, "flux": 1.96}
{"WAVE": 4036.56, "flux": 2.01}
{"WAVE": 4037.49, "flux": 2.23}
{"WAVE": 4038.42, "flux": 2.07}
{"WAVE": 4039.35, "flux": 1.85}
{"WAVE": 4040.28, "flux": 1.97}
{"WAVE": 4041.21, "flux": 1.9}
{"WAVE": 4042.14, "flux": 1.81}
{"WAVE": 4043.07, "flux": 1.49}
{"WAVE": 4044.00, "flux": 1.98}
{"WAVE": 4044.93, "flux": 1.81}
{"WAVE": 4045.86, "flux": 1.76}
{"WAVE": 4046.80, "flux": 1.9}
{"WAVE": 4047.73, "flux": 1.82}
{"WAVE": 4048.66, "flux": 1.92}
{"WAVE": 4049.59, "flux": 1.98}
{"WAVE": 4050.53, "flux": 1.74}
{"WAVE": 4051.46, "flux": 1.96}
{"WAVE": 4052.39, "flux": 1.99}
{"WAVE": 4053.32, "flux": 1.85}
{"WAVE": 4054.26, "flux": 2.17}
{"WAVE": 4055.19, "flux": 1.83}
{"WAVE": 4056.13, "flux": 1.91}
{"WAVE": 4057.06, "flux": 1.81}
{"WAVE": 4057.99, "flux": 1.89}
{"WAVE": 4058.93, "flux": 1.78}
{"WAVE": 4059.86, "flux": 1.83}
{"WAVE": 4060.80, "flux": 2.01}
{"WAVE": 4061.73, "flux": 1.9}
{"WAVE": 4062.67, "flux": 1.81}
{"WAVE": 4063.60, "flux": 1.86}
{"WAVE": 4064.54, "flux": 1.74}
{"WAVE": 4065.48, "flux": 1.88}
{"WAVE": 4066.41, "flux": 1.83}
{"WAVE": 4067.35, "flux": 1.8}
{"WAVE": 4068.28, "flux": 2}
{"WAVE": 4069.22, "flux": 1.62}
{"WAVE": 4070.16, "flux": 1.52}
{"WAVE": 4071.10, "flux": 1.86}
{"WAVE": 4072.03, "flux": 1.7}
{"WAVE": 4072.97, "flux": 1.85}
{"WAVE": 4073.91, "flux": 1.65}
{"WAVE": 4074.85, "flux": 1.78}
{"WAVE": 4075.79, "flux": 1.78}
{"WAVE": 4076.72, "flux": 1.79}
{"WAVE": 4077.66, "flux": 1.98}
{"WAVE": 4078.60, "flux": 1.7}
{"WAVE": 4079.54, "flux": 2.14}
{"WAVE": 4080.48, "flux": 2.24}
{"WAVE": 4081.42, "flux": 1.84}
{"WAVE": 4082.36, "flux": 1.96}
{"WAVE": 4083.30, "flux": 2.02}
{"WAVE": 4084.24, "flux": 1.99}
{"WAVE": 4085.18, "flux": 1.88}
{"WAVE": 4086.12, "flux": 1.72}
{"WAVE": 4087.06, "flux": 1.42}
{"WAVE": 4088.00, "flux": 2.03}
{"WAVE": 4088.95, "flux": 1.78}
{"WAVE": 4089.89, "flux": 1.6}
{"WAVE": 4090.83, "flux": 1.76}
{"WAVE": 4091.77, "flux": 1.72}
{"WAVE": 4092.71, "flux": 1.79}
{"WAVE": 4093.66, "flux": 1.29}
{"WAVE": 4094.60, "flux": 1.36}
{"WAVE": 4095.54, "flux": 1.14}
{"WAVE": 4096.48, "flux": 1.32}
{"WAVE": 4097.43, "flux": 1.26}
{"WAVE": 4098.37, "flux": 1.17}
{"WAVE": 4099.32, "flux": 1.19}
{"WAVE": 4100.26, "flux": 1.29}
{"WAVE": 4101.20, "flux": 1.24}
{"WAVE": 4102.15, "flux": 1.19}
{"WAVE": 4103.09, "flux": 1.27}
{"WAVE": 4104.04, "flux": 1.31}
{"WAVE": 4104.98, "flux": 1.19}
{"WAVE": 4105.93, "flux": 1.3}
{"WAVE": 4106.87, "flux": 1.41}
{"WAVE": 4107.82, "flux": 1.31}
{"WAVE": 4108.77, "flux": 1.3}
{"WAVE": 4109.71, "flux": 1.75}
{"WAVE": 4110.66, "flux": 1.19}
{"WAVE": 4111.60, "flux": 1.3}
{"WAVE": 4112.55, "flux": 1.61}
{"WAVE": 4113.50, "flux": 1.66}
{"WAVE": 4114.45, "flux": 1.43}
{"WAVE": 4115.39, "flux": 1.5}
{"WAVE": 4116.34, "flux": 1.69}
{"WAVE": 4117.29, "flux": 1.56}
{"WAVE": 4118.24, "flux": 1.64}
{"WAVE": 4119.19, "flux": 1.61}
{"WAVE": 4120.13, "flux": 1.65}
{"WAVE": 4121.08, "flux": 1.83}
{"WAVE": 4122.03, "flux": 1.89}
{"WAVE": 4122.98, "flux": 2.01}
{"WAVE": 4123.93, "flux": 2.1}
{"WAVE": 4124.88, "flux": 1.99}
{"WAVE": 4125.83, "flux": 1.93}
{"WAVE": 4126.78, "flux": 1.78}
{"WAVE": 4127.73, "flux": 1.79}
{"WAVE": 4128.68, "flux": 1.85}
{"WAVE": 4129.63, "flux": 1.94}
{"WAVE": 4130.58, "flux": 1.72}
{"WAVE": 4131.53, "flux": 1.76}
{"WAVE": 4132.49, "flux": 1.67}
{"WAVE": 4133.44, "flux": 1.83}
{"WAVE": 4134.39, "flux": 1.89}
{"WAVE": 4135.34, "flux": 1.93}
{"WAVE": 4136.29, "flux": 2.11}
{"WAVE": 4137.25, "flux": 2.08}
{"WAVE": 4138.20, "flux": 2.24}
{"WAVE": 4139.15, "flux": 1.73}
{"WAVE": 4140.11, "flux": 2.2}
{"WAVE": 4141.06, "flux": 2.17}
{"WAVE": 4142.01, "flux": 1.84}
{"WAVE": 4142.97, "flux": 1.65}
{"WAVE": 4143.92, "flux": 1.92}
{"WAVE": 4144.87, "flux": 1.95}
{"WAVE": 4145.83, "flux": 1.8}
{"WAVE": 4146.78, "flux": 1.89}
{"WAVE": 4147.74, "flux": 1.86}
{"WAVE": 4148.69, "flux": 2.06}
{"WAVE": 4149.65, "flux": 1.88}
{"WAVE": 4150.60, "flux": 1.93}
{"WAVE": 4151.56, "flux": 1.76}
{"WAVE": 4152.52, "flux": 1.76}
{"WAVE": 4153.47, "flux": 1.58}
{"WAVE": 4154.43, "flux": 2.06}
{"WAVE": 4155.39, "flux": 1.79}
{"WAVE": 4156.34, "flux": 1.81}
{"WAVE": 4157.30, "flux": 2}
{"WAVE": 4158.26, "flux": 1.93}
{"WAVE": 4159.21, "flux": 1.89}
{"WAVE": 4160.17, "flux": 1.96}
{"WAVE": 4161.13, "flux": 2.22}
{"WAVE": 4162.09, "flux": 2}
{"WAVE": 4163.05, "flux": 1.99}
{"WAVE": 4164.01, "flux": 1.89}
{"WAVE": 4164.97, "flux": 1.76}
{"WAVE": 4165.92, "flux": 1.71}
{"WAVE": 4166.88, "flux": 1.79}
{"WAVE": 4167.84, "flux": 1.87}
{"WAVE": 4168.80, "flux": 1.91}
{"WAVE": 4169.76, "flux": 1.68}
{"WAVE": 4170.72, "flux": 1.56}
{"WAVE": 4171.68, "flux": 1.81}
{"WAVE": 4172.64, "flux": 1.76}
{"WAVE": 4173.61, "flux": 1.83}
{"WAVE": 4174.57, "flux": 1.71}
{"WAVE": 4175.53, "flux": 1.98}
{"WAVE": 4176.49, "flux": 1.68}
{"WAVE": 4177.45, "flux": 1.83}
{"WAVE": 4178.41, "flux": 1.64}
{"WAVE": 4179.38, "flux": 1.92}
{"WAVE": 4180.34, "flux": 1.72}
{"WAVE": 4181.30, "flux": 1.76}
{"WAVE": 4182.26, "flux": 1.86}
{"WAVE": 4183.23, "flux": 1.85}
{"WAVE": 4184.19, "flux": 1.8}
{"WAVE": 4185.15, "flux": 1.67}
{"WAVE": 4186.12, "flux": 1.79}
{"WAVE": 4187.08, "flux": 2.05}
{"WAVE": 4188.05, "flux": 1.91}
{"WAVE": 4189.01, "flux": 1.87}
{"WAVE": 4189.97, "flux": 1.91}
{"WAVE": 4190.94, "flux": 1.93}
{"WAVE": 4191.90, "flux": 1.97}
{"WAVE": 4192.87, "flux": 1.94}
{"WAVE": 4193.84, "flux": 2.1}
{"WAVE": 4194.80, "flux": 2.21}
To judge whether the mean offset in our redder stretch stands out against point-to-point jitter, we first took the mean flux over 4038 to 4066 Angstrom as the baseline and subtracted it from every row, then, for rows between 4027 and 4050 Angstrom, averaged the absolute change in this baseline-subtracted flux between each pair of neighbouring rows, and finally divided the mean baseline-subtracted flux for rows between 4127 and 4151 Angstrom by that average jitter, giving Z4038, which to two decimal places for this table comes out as 0.19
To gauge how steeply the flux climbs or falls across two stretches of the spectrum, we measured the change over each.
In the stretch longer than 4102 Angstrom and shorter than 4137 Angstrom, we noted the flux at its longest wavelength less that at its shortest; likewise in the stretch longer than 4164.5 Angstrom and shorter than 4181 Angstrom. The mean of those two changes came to 0.44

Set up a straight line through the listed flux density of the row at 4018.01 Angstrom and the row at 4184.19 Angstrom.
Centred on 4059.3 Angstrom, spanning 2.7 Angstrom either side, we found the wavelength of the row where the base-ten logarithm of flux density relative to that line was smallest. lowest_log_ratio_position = 4058.93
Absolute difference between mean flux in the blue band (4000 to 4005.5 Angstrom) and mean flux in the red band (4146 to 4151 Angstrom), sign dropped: 0.23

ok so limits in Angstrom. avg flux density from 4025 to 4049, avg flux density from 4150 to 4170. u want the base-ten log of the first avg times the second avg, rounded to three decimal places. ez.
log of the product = 0.543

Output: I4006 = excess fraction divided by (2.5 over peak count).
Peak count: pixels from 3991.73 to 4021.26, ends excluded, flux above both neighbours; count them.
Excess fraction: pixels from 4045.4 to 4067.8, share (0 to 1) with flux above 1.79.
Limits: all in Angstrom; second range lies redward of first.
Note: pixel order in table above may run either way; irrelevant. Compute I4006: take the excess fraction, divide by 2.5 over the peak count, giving 2.3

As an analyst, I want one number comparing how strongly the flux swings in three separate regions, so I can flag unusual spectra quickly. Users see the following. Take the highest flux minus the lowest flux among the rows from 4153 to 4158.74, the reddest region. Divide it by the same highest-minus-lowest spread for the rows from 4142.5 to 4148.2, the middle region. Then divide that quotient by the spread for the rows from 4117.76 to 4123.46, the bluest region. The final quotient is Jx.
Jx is 4.0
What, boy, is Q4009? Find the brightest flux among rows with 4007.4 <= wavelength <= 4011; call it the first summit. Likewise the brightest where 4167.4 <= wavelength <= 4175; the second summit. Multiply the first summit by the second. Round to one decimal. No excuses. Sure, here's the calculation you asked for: 4.0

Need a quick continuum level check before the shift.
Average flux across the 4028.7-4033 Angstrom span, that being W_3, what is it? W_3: 1.8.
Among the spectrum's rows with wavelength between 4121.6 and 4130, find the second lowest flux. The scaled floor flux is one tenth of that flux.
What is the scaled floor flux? 0.179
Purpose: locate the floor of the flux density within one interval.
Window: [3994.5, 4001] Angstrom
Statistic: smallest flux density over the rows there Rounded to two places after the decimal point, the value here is 1.32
